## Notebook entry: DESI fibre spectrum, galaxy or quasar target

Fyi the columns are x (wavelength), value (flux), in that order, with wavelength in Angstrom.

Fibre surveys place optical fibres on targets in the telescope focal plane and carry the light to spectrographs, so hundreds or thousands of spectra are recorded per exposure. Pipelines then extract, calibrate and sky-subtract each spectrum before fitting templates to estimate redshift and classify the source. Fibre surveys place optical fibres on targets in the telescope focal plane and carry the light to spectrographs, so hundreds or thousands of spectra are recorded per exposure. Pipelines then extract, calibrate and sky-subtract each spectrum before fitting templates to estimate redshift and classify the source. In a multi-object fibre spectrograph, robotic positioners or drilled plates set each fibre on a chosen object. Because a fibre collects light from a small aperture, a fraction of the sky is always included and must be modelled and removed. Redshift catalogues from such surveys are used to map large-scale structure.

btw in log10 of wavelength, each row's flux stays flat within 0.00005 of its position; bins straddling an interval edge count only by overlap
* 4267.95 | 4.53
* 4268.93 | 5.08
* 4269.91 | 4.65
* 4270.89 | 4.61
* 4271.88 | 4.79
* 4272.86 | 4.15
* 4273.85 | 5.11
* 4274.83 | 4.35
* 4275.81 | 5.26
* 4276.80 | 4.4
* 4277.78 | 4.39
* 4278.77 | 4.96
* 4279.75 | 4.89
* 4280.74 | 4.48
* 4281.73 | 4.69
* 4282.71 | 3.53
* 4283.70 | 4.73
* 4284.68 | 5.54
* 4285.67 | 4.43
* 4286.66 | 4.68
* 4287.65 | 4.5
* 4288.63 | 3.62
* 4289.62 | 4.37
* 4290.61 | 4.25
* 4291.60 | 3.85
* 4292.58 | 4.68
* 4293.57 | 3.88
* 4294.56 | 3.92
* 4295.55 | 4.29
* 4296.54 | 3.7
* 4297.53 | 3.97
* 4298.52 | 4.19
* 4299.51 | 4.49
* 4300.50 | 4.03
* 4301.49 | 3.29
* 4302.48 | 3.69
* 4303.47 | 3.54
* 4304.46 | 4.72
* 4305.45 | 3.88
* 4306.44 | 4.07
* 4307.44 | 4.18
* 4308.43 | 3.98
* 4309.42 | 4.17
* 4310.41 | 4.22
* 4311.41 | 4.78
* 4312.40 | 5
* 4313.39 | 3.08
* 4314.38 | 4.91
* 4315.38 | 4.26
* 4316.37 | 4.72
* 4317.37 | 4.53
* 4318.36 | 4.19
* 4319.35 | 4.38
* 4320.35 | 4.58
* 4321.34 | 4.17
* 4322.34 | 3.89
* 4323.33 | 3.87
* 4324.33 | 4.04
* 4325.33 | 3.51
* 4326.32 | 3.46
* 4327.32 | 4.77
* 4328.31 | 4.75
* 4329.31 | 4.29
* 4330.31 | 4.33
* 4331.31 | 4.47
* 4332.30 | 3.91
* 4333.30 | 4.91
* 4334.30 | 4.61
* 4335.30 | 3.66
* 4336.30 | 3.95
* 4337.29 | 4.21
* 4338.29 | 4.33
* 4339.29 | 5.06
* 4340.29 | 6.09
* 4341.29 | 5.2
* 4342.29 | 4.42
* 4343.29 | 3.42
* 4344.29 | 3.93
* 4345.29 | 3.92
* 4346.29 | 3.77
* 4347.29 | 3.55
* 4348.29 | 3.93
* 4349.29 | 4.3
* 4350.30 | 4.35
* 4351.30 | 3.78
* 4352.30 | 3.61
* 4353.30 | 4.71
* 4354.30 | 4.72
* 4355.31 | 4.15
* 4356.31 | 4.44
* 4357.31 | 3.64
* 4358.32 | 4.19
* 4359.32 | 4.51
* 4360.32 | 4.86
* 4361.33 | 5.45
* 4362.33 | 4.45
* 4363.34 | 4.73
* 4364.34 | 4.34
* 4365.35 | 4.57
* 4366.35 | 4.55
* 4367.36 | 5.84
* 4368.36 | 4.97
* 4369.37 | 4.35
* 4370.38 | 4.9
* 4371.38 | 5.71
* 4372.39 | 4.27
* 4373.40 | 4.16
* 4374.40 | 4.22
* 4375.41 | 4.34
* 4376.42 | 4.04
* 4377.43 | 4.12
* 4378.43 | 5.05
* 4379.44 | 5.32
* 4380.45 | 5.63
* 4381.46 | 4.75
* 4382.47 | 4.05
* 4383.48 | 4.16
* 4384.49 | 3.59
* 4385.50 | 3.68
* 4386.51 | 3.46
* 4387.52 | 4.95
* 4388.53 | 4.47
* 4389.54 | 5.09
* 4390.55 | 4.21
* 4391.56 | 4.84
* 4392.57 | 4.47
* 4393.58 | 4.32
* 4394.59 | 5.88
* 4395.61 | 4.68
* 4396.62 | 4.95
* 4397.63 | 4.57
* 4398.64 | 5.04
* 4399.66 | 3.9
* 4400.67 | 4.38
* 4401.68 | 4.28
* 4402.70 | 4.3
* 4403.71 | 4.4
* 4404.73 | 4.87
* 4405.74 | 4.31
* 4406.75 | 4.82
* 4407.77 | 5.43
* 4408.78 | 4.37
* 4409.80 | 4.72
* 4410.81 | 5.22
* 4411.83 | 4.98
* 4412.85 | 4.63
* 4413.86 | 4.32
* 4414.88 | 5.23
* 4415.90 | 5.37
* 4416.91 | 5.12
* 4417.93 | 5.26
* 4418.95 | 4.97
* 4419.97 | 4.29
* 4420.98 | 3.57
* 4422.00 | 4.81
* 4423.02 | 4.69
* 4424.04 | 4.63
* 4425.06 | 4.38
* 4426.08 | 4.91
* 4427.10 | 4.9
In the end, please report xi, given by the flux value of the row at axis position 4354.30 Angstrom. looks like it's 4.72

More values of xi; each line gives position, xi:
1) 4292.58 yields 4.68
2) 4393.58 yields 4.32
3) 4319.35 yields 4.38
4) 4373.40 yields 4.16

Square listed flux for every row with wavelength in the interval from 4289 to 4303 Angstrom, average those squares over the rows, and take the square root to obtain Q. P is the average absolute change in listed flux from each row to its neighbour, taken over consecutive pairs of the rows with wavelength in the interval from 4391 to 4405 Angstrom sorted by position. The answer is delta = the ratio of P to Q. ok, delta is 0.127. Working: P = 0.52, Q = 4.06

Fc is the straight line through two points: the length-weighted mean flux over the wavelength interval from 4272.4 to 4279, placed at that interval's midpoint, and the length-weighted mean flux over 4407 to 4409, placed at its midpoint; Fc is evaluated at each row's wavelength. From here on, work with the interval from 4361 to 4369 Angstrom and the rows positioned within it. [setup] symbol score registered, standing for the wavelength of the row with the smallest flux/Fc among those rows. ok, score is 4364.34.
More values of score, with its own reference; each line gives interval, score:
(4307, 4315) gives 4313.39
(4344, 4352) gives 4347.29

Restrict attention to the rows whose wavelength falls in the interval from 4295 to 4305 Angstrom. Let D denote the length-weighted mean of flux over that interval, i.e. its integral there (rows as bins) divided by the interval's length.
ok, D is 3.99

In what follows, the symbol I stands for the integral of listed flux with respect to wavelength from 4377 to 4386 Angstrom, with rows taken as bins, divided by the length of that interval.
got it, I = 4.5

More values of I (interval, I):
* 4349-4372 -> 4.6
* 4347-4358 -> 4.1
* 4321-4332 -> 4.1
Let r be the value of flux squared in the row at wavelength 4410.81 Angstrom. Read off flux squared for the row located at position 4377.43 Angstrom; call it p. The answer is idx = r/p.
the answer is 1.61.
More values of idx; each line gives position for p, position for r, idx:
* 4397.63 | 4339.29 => 1.23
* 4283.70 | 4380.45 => 1.42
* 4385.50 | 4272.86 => 1.27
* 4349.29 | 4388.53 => 1.08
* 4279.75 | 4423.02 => 0.92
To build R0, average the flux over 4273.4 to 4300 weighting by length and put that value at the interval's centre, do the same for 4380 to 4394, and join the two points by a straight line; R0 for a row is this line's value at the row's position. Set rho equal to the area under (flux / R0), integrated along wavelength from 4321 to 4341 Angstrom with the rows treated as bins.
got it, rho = 19.6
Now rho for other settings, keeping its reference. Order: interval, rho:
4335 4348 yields 12.6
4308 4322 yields 13.8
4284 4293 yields 9.1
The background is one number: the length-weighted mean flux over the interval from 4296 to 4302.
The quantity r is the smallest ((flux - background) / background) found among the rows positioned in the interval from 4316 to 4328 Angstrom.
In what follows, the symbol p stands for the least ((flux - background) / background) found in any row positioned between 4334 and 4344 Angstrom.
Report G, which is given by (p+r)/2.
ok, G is -0.128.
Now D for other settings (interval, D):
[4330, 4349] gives 4.30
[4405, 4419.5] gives 4.91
